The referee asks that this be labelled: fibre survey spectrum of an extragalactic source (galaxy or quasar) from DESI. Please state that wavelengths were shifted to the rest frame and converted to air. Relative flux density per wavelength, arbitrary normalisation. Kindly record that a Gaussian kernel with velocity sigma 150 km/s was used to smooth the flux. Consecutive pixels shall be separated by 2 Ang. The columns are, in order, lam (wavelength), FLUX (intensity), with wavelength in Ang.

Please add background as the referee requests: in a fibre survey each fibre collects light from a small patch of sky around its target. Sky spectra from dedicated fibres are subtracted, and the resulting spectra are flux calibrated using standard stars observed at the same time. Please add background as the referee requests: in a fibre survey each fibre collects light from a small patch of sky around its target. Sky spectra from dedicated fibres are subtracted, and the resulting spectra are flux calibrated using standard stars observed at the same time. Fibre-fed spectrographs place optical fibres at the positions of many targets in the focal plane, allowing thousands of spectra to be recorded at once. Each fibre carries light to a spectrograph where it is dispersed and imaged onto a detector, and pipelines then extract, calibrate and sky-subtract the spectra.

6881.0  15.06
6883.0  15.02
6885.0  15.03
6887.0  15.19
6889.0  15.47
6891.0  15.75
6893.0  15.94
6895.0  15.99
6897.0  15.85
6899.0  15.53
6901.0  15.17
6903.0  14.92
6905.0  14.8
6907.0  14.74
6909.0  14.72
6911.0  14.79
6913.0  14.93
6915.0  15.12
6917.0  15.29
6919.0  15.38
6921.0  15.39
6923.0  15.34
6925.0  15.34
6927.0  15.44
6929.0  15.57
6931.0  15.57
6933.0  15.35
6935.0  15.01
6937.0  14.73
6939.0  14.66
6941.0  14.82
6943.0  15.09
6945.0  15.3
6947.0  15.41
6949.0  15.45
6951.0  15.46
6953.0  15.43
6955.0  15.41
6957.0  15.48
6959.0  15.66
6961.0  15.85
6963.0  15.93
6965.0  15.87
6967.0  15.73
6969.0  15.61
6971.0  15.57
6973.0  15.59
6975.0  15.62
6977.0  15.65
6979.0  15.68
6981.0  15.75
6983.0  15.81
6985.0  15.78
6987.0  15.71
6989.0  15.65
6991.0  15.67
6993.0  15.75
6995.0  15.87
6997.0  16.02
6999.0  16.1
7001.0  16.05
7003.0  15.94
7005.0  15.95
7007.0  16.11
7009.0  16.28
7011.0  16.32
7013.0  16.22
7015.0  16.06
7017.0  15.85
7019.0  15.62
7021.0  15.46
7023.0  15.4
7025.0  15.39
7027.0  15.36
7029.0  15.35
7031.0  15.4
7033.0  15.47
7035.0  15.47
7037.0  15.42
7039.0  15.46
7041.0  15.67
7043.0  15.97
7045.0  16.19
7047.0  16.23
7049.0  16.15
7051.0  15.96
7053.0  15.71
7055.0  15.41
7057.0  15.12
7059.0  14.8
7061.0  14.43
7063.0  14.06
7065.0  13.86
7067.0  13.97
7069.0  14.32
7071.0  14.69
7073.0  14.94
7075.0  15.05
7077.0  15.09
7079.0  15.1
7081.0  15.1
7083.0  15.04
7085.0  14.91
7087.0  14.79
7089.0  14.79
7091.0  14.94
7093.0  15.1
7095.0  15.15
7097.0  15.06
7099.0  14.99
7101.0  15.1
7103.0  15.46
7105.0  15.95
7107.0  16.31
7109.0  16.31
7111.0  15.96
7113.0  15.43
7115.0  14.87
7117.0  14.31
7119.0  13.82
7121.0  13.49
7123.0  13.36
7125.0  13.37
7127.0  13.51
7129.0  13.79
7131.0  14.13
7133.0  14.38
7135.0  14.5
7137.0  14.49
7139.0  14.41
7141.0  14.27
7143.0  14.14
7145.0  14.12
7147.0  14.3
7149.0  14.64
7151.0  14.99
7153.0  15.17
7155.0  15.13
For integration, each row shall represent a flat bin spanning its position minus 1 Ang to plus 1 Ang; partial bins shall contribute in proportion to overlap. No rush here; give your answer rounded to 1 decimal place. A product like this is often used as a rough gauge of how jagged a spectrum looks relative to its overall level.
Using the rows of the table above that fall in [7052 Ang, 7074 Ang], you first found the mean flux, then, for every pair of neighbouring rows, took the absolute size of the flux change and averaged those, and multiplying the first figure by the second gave 4.3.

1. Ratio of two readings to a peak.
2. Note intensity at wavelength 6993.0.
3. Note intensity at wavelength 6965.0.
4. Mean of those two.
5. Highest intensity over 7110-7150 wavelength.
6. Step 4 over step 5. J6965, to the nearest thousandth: 0.991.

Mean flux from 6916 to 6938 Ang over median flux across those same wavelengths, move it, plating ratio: 1.00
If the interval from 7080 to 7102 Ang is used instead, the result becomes 1.00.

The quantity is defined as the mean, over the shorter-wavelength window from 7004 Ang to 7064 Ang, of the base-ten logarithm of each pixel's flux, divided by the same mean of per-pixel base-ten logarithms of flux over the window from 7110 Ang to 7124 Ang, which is 1.03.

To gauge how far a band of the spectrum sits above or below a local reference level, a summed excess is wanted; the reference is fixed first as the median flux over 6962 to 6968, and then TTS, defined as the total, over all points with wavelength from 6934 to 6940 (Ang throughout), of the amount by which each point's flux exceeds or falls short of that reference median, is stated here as -3.2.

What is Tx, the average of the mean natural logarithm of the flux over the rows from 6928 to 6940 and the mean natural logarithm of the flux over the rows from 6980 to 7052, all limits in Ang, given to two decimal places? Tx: 2.74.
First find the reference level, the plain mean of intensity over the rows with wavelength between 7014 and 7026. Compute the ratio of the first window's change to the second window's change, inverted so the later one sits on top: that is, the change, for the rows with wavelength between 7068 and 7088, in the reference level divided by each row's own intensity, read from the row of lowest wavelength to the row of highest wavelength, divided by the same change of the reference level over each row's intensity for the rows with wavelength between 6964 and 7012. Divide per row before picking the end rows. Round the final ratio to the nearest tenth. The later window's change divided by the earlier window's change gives 1.3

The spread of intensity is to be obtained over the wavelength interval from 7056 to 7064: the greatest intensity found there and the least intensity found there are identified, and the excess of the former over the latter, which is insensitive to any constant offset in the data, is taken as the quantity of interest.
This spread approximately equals 1.1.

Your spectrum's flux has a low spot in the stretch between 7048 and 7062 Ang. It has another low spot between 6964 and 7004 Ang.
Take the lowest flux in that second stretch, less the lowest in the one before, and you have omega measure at 1.1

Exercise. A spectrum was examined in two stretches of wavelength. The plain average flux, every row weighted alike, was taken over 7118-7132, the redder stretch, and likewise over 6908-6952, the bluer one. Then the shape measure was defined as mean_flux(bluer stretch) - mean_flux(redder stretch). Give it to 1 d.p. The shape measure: 1.6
